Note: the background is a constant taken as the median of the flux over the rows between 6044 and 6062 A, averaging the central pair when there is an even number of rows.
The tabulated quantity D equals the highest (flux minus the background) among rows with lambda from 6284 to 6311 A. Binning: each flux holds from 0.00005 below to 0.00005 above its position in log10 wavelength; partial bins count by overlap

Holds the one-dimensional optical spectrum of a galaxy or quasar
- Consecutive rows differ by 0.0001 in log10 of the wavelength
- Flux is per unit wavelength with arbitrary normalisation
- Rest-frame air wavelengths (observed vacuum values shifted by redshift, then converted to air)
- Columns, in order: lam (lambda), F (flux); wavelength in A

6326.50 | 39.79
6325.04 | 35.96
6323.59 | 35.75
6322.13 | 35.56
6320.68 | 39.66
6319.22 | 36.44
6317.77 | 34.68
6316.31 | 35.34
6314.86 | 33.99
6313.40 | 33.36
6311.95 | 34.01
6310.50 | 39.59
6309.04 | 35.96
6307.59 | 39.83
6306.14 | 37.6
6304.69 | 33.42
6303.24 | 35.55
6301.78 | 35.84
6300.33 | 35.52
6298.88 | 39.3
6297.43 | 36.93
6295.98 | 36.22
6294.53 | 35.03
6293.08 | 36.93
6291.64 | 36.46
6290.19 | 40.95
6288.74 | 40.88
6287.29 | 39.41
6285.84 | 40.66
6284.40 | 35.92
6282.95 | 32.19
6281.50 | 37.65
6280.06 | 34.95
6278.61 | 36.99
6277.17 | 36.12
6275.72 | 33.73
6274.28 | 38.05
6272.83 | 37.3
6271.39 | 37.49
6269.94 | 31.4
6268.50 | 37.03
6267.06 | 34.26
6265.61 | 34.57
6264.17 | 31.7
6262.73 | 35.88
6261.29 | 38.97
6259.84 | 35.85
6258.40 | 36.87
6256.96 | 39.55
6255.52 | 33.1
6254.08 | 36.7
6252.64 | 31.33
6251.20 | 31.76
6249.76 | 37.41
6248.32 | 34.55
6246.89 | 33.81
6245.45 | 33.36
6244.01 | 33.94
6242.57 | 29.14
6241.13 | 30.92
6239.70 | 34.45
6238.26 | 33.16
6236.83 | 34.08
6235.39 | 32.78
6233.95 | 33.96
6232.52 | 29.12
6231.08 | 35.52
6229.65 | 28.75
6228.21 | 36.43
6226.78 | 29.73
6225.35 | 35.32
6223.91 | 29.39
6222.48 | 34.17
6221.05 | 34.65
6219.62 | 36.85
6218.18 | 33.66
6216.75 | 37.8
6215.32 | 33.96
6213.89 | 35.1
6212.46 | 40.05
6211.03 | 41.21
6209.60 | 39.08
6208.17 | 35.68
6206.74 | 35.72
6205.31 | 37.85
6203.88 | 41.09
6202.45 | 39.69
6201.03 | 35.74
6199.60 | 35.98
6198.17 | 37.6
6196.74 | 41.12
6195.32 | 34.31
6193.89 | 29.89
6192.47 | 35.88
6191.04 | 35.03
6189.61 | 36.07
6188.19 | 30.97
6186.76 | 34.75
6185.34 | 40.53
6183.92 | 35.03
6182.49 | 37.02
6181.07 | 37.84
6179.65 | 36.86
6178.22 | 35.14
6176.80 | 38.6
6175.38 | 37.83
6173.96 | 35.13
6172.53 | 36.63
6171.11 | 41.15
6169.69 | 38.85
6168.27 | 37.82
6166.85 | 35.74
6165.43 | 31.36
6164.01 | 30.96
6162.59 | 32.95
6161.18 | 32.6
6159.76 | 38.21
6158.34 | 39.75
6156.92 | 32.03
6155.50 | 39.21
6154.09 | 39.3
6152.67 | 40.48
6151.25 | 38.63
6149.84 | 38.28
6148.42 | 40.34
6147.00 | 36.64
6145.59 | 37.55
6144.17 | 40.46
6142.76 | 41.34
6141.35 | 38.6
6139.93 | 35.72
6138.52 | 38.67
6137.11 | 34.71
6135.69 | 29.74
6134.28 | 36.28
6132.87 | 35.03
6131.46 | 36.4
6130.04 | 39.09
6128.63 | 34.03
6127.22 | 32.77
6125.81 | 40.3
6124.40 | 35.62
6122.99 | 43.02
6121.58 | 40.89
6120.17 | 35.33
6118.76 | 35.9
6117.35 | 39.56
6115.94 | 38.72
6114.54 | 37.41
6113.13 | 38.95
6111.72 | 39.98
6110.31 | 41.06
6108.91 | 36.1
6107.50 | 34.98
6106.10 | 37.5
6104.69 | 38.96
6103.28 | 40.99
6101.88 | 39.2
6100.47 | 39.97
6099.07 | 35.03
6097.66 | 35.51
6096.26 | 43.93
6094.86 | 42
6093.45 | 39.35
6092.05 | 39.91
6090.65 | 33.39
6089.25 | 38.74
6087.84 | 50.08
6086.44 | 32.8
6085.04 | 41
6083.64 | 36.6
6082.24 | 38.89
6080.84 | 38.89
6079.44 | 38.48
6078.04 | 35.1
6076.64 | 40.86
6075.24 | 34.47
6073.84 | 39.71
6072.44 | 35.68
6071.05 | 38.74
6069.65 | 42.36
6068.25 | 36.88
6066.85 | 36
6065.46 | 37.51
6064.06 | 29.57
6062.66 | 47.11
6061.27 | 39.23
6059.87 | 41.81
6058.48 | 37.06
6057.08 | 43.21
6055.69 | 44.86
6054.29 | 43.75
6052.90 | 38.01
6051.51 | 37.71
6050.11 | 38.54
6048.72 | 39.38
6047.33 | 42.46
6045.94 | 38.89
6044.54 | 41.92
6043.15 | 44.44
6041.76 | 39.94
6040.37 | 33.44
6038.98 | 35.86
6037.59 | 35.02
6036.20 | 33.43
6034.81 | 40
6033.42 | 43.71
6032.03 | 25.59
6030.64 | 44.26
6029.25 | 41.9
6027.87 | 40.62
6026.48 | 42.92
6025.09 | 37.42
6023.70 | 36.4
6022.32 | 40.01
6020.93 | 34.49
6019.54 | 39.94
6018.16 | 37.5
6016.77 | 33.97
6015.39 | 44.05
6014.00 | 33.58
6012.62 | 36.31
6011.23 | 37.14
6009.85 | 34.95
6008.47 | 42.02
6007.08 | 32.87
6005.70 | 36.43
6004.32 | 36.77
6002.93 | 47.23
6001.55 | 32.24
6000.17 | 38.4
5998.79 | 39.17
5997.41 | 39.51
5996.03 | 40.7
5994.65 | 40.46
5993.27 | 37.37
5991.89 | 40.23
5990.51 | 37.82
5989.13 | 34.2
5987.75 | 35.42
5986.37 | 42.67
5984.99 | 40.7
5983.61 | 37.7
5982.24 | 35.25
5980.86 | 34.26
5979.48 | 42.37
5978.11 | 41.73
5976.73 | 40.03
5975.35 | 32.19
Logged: 1.6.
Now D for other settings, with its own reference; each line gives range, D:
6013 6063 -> 7.7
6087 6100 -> 10.7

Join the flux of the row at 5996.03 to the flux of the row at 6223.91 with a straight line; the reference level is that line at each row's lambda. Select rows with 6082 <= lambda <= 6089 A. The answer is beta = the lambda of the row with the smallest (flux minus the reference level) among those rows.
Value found 6086.44 A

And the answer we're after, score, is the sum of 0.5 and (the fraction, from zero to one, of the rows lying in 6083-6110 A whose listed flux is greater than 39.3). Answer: 0.92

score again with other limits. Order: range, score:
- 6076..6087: 0.75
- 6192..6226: 0.71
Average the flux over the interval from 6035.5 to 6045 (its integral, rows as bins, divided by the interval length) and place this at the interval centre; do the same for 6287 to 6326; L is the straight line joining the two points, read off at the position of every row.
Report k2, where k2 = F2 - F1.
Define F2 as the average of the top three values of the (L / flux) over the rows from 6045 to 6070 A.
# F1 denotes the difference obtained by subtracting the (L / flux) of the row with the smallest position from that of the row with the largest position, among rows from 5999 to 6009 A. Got 1.20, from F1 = -0.09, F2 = 1.11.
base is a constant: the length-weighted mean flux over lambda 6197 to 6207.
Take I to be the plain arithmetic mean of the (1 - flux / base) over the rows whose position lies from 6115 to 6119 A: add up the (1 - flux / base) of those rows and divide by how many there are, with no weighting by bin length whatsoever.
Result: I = 0.00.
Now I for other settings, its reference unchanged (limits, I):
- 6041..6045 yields -0.11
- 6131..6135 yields 0.05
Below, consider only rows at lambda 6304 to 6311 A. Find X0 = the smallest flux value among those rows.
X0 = 33.42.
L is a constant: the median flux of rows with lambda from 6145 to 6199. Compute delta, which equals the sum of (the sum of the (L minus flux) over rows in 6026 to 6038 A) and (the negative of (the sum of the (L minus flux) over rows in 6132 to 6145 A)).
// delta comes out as -17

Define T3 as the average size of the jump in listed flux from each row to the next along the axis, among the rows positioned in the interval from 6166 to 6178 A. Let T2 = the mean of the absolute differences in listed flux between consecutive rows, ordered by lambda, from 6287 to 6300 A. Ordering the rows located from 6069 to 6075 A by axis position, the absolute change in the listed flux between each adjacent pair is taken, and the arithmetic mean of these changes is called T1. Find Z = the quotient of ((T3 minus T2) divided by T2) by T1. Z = 0.10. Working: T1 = 4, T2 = 1.6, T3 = 2.1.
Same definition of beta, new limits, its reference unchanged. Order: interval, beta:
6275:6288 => 6282.95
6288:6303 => 6294.53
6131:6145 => 6135.69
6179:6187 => 6186.76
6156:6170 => 6164.01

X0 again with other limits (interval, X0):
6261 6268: 31.7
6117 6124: 35.33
